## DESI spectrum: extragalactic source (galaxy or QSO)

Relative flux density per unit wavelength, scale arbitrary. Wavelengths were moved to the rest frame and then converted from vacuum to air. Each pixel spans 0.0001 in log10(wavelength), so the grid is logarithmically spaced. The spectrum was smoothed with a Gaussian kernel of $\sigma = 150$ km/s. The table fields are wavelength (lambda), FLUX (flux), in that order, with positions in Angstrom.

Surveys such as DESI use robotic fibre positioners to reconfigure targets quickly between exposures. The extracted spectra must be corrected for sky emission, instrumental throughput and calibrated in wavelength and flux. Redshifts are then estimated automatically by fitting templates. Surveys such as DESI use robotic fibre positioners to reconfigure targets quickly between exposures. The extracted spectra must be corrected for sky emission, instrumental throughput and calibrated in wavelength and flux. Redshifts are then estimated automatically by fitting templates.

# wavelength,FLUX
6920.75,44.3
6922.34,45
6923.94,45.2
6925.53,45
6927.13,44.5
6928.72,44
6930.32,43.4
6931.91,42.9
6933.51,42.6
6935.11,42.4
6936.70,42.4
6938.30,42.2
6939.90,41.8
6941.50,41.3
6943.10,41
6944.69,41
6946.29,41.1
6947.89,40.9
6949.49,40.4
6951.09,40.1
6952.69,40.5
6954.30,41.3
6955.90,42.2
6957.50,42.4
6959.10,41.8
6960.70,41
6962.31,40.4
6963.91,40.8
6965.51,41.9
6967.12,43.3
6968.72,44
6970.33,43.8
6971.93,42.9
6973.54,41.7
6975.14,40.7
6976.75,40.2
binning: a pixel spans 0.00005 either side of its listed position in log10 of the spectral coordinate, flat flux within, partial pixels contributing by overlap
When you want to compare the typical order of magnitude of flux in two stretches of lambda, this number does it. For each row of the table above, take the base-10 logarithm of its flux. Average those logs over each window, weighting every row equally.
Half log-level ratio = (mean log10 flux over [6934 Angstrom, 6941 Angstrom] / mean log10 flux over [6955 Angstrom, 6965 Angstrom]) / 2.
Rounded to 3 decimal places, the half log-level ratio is 0.502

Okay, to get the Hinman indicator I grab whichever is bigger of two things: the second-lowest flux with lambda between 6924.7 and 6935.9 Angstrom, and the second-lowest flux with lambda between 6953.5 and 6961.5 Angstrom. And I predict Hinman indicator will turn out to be 42.6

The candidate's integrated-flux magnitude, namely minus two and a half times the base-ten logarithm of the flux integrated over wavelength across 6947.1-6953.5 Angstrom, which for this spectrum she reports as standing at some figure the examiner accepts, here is -6.03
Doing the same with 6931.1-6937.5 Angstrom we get -6.09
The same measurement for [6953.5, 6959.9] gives -6.07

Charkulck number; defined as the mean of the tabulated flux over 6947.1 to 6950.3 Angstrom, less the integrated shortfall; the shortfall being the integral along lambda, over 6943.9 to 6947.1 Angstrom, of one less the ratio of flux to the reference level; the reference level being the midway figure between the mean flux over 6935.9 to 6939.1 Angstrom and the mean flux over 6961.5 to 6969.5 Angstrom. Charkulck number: 40.6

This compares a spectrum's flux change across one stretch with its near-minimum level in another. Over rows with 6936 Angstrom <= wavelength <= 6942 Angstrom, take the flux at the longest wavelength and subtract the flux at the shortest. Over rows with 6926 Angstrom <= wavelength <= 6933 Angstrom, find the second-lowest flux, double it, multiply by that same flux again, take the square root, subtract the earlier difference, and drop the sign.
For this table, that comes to 62.5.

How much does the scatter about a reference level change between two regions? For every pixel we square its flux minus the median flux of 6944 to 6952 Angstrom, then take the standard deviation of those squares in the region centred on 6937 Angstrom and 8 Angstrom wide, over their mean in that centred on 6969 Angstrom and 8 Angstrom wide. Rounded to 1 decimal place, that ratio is 0.1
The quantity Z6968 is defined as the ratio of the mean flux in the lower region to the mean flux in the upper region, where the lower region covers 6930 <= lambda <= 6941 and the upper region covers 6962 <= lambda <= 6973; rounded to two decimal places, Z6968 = 1.00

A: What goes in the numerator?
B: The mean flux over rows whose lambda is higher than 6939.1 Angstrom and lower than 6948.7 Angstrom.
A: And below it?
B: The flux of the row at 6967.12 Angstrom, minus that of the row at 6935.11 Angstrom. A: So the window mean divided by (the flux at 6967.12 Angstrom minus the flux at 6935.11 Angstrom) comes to 46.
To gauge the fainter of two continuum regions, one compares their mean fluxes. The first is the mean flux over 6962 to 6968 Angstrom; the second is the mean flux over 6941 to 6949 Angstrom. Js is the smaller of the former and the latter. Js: 41.1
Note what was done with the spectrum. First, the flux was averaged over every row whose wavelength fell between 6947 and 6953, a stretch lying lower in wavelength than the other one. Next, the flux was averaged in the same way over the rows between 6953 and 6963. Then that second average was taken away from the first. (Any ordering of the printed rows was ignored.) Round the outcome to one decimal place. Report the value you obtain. -1.0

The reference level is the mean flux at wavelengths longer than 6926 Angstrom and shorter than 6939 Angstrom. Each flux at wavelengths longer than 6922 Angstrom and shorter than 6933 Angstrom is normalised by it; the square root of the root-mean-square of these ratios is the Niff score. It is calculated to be 1.01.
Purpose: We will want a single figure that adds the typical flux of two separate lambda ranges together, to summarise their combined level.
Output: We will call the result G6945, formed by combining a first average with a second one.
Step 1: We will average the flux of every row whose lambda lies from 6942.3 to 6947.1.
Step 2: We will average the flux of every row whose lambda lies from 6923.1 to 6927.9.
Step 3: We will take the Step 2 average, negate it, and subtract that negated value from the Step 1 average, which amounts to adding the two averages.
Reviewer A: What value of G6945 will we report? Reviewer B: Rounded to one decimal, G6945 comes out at 85.9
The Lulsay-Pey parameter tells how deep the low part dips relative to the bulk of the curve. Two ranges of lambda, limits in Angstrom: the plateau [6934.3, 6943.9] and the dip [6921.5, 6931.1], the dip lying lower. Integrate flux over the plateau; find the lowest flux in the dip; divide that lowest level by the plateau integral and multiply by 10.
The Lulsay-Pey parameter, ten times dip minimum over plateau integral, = 1.08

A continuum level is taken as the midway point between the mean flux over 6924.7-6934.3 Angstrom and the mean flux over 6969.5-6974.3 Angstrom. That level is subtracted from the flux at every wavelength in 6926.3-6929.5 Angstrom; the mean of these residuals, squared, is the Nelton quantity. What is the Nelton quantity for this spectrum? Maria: 1.0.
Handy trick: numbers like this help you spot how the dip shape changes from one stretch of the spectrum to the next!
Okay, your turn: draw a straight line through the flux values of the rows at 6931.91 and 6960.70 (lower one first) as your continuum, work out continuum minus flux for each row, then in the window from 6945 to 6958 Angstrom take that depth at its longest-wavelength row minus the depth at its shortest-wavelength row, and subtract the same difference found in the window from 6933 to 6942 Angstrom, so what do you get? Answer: -2.8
